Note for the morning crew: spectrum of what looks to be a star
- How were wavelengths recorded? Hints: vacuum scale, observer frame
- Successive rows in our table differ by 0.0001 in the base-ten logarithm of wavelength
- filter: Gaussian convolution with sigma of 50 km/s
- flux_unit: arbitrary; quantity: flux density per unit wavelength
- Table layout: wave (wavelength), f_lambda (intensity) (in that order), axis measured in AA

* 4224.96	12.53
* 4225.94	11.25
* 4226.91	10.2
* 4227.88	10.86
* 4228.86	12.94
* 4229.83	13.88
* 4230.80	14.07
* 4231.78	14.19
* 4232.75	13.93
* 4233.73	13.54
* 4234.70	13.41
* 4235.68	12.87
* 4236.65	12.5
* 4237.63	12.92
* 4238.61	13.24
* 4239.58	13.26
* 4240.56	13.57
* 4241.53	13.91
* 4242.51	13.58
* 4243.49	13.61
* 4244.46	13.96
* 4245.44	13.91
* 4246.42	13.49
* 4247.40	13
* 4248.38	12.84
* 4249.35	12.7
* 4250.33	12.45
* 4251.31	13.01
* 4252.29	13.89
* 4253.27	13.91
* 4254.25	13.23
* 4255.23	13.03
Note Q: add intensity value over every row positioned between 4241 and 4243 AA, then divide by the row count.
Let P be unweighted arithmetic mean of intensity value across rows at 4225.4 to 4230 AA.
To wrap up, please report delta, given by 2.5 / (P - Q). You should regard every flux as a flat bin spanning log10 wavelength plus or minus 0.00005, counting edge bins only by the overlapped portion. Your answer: -1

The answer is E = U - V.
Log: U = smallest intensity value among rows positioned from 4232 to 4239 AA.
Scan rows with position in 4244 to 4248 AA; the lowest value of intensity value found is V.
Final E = -0.5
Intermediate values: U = 12.5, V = 13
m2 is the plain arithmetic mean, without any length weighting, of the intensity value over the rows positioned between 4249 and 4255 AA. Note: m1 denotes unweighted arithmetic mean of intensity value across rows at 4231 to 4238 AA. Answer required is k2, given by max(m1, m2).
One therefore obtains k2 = 13.3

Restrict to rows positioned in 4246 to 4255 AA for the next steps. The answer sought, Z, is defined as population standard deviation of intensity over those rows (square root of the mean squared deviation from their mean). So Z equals 0.48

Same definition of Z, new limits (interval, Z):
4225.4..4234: 1.47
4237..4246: 0.33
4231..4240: 0.50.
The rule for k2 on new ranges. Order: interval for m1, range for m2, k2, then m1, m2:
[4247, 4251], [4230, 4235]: 13.8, 12.7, 13.8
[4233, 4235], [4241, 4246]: 13.8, 13.5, 13.8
